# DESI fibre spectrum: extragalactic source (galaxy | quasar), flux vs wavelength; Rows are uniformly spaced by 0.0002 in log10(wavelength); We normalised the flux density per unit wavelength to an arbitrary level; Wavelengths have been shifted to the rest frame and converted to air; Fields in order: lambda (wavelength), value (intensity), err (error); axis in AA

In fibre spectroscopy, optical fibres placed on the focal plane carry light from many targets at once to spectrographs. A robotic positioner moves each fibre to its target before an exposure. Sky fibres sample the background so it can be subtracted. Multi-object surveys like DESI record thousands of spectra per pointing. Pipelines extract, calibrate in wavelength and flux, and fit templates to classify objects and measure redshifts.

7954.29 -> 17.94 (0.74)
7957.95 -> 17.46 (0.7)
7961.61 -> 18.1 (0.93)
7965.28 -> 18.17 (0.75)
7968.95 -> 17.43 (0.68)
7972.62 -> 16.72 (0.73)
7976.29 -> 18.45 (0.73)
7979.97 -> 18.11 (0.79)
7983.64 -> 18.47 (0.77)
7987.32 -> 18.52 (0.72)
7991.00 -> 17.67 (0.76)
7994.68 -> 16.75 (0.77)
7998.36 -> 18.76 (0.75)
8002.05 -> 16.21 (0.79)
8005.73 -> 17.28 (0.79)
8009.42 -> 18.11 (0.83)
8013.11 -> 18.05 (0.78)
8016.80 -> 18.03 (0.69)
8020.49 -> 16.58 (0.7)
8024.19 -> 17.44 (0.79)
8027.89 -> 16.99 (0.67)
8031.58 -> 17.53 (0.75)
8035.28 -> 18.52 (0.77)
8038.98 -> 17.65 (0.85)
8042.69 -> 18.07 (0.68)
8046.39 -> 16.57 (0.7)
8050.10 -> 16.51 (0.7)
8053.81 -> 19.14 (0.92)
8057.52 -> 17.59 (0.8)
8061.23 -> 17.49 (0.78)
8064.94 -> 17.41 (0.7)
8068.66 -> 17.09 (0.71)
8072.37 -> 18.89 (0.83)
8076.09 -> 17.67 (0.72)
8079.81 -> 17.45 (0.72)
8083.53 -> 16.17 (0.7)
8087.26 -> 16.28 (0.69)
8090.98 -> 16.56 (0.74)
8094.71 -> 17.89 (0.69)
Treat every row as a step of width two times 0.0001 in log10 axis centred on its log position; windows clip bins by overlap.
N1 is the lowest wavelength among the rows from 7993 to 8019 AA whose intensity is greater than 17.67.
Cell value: 7998.36 AA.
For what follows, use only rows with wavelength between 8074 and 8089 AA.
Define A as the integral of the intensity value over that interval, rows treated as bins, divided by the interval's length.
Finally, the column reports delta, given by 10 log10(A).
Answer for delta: 12.3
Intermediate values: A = 16.9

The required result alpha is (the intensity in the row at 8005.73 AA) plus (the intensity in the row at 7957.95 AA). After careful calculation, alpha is 34.7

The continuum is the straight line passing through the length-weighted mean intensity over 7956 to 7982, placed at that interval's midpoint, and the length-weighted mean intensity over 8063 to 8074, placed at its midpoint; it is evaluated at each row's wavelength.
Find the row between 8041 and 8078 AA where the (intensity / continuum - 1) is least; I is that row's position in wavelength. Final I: 8050.10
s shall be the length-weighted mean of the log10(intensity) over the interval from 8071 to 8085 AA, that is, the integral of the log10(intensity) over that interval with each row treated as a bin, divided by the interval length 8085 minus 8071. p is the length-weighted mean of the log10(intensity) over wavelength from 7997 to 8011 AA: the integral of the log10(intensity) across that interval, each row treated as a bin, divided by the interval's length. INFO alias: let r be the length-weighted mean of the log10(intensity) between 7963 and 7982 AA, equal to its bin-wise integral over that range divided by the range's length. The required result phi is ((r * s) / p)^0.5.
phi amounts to 1.12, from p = 1.24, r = 1.250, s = 1.24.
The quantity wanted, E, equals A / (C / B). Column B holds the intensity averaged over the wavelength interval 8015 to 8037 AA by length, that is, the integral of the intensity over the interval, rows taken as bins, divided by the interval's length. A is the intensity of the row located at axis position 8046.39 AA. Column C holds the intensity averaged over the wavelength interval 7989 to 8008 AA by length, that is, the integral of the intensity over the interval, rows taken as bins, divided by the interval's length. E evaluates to 16.7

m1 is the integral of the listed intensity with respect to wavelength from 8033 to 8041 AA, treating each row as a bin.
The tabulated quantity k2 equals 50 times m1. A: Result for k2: 7216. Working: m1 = 144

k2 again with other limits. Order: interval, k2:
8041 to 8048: 6069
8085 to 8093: 6571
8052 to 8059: 6440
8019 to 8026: 5956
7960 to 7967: 6345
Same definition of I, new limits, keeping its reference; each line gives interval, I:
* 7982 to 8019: 8002.05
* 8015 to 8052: 8050.10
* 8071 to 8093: 8083.53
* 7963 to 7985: 7972.62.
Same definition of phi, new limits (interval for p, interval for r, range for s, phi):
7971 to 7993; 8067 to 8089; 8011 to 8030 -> 1.11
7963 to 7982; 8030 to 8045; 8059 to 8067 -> 1.12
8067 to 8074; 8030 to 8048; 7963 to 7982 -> 1.11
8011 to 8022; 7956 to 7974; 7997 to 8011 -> 1.12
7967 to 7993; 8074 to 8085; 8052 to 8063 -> 1.11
